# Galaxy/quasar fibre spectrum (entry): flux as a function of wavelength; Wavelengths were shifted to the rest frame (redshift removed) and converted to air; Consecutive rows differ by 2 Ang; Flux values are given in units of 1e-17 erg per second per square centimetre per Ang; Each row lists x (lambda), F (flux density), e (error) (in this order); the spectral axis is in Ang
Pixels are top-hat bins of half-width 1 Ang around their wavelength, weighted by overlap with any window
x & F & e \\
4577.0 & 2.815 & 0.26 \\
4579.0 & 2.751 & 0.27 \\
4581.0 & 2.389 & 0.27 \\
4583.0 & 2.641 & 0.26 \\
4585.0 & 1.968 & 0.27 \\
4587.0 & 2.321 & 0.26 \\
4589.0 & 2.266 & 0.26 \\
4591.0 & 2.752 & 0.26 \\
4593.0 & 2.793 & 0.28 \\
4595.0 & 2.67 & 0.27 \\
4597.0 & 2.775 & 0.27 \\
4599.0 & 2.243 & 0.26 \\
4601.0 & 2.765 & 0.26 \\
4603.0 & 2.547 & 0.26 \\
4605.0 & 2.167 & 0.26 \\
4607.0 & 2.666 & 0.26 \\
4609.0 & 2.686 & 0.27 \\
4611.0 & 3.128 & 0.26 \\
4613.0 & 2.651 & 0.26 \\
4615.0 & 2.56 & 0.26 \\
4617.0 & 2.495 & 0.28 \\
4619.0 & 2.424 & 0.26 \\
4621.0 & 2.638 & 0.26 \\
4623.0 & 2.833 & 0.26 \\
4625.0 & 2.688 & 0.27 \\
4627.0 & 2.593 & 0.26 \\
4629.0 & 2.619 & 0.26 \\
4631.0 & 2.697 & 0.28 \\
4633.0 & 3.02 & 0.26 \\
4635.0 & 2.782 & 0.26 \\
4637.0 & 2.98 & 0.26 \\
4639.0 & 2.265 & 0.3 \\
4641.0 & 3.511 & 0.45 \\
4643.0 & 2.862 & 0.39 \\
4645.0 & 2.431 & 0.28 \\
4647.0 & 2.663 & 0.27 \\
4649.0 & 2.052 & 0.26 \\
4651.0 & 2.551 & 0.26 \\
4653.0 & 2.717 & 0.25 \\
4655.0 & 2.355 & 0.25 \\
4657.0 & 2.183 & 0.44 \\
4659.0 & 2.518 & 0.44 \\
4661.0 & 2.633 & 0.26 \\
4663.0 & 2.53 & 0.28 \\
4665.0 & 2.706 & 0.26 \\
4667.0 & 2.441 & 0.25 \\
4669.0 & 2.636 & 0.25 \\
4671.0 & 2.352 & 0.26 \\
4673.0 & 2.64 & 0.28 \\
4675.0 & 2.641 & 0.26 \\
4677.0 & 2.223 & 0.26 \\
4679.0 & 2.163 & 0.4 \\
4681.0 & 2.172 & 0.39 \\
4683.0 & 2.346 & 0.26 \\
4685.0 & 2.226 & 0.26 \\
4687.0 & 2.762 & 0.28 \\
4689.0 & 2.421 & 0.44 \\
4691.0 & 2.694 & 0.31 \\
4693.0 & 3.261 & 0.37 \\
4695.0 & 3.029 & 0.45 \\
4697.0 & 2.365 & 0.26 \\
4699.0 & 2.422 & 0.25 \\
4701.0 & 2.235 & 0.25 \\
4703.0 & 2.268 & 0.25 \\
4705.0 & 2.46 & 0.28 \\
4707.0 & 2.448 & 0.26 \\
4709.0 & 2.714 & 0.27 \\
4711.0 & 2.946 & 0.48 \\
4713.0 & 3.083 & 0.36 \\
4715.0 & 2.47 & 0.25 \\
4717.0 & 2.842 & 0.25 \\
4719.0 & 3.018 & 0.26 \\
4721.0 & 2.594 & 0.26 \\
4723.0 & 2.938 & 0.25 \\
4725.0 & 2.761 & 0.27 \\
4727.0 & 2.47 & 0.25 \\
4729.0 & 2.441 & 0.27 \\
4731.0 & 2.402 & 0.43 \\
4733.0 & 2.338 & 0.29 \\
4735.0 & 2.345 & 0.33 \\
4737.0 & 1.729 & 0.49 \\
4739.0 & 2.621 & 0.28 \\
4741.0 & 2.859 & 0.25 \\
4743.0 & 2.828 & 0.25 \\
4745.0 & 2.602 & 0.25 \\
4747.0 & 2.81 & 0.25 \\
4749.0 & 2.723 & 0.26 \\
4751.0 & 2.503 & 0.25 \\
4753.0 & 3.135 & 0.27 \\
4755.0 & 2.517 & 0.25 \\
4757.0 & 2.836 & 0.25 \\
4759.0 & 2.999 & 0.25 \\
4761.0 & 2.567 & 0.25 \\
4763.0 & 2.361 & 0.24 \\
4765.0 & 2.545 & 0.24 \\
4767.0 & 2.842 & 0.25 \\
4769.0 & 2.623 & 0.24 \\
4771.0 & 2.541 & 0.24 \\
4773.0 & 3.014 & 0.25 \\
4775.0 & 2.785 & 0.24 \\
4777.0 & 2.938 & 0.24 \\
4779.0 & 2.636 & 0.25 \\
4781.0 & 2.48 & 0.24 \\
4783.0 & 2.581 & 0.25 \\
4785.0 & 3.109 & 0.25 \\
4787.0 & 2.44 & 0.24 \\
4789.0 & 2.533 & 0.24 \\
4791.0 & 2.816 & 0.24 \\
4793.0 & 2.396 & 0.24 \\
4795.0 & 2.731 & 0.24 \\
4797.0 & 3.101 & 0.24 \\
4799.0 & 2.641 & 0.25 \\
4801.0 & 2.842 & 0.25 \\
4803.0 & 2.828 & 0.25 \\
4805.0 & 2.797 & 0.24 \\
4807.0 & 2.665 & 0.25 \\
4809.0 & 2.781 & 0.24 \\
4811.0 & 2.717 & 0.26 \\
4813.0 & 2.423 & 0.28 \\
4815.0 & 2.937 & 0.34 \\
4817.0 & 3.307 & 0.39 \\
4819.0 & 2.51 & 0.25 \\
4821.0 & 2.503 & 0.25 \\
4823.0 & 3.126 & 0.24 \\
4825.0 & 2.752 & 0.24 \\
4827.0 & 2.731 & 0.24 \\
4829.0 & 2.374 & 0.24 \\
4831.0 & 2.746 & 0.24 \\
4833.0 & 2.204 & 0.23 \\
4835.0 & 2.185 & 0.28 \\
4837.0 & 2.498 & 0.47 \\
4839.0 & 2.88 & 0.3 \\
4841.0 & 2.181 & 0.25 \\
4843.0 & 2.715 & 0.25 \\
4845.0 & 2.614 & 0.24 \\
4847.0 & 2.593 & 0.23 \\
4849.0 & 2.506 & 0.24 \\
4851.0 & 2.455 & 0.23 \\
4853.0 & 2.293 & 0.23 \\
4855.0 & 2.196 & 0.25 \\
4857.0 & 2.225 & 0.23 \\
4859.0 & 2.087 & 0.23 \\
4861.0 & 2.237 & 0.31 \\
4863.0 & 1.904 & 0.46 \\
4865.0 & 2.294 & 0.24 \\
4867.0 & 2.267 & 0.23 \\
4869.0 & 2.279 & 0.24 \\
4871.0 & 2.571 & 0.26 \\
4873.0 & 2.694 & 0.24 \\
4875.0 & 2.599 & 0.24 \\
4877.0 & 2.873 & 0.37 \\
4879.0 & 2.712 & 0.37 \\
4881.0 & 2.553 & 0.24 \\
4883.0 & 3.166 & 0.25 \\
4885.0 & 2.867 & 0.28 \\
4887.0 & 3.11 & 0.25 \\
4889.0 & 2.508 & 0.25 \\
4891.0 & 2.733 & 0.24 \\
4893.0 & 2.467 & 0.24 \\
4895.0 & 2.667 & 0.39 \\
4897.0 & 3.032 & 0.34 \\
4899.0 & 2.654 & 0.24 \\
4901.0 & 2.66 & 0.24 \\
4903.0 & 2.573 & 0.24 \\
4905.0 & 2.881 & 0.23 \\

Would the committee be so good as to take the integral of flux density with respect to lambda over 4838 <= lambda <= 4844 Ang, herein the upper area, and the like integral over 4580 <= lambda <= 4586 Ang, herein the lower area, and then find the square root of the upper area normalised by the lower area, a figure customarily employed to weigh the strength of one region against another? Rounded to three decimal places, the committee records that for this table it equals 1.054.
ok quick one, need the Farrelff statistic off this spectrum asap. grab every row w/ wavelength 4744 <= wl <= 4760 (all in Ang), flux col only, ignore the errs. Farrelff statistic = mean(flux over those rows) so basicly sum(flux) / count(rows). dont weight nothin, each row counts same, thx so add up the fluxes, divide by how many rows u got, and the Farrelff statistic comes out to 2.77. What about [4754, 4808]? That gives 2.71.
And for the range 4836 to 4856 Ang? 2.49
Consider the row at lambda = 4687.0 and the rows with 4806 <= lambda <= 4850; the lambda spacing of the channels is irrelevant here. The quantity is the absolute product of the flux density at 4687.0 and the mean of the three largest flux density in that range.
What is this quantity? 8.6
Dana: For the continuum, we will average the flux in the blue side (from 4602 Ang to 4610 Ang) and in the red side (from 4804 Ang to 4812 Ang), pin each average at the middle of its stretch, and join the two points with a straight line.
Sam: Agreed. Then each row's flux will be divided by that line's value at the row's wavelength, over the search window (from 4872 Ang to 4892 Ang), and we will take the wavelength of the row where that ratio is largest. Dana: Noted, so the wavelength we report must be 4883.0 Ang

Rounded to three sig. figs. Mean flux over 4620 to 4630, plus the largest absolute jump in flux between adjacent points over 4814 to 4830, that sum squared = 12.0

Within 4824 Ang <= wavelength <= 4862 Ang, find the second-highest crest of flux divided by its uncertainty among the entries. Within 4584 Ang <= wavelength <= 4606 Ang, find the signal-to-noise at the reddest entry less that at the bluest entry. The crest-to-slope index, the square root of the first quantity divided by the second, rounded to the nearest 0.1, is 3.3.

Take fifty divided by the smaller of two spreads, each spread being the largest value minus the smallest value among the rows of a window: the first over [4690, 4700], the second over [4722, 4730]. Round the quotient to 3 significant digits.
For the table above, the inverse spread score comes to 101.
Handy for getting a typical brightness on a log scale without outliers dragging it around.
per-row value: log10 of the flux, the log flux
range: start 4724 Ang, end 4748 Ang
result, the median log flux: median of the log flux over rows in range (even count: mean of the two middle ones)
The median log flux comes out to 0.404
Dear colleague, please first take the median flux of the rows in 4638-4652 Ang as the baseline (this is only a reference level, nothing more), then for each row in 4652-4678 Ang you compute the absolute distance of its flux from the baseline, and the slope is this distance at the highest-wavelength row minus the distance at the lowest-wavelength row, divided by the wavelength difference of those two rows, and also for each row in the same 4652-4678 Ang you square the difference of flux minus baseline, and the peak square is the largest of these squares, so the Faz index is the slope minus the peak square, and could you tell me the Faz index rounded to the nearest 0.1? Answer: -0.1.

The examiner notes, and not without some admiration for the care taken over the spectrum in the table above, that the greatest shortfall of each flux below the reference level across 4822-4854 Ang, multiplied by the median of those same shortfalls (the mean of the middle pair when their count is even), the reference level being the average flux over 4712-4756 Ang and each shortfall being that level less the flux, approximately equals 0.040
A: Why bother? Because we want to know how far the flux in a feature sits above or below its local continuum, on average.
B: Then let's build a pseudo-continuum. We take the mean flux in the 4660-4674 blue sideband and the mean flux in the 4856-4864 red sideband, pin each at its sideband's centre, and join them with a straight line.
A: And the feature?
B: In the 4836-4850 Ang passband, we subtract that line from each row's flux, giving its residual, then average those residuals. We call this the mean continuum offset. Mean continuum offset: 0.42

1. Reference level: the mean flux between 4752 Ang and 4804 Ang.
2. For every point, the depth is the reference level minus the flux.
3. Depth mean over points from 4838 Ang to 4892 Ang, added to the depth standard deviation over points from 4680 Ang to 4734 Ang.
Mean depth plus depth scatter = 0.50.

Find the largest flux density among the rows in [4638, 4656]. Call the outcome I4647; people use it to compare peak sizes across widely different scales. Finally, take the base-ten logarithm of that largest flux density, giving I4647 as 0.55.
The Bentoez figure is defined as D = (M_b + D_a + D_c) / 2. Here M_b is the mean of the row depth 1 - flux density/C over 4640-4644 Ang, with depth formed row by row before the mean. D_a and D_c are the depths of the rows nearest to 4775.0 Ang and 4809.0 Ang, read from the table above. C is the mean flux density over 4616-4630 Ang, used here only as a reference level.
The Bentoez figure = -0.17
